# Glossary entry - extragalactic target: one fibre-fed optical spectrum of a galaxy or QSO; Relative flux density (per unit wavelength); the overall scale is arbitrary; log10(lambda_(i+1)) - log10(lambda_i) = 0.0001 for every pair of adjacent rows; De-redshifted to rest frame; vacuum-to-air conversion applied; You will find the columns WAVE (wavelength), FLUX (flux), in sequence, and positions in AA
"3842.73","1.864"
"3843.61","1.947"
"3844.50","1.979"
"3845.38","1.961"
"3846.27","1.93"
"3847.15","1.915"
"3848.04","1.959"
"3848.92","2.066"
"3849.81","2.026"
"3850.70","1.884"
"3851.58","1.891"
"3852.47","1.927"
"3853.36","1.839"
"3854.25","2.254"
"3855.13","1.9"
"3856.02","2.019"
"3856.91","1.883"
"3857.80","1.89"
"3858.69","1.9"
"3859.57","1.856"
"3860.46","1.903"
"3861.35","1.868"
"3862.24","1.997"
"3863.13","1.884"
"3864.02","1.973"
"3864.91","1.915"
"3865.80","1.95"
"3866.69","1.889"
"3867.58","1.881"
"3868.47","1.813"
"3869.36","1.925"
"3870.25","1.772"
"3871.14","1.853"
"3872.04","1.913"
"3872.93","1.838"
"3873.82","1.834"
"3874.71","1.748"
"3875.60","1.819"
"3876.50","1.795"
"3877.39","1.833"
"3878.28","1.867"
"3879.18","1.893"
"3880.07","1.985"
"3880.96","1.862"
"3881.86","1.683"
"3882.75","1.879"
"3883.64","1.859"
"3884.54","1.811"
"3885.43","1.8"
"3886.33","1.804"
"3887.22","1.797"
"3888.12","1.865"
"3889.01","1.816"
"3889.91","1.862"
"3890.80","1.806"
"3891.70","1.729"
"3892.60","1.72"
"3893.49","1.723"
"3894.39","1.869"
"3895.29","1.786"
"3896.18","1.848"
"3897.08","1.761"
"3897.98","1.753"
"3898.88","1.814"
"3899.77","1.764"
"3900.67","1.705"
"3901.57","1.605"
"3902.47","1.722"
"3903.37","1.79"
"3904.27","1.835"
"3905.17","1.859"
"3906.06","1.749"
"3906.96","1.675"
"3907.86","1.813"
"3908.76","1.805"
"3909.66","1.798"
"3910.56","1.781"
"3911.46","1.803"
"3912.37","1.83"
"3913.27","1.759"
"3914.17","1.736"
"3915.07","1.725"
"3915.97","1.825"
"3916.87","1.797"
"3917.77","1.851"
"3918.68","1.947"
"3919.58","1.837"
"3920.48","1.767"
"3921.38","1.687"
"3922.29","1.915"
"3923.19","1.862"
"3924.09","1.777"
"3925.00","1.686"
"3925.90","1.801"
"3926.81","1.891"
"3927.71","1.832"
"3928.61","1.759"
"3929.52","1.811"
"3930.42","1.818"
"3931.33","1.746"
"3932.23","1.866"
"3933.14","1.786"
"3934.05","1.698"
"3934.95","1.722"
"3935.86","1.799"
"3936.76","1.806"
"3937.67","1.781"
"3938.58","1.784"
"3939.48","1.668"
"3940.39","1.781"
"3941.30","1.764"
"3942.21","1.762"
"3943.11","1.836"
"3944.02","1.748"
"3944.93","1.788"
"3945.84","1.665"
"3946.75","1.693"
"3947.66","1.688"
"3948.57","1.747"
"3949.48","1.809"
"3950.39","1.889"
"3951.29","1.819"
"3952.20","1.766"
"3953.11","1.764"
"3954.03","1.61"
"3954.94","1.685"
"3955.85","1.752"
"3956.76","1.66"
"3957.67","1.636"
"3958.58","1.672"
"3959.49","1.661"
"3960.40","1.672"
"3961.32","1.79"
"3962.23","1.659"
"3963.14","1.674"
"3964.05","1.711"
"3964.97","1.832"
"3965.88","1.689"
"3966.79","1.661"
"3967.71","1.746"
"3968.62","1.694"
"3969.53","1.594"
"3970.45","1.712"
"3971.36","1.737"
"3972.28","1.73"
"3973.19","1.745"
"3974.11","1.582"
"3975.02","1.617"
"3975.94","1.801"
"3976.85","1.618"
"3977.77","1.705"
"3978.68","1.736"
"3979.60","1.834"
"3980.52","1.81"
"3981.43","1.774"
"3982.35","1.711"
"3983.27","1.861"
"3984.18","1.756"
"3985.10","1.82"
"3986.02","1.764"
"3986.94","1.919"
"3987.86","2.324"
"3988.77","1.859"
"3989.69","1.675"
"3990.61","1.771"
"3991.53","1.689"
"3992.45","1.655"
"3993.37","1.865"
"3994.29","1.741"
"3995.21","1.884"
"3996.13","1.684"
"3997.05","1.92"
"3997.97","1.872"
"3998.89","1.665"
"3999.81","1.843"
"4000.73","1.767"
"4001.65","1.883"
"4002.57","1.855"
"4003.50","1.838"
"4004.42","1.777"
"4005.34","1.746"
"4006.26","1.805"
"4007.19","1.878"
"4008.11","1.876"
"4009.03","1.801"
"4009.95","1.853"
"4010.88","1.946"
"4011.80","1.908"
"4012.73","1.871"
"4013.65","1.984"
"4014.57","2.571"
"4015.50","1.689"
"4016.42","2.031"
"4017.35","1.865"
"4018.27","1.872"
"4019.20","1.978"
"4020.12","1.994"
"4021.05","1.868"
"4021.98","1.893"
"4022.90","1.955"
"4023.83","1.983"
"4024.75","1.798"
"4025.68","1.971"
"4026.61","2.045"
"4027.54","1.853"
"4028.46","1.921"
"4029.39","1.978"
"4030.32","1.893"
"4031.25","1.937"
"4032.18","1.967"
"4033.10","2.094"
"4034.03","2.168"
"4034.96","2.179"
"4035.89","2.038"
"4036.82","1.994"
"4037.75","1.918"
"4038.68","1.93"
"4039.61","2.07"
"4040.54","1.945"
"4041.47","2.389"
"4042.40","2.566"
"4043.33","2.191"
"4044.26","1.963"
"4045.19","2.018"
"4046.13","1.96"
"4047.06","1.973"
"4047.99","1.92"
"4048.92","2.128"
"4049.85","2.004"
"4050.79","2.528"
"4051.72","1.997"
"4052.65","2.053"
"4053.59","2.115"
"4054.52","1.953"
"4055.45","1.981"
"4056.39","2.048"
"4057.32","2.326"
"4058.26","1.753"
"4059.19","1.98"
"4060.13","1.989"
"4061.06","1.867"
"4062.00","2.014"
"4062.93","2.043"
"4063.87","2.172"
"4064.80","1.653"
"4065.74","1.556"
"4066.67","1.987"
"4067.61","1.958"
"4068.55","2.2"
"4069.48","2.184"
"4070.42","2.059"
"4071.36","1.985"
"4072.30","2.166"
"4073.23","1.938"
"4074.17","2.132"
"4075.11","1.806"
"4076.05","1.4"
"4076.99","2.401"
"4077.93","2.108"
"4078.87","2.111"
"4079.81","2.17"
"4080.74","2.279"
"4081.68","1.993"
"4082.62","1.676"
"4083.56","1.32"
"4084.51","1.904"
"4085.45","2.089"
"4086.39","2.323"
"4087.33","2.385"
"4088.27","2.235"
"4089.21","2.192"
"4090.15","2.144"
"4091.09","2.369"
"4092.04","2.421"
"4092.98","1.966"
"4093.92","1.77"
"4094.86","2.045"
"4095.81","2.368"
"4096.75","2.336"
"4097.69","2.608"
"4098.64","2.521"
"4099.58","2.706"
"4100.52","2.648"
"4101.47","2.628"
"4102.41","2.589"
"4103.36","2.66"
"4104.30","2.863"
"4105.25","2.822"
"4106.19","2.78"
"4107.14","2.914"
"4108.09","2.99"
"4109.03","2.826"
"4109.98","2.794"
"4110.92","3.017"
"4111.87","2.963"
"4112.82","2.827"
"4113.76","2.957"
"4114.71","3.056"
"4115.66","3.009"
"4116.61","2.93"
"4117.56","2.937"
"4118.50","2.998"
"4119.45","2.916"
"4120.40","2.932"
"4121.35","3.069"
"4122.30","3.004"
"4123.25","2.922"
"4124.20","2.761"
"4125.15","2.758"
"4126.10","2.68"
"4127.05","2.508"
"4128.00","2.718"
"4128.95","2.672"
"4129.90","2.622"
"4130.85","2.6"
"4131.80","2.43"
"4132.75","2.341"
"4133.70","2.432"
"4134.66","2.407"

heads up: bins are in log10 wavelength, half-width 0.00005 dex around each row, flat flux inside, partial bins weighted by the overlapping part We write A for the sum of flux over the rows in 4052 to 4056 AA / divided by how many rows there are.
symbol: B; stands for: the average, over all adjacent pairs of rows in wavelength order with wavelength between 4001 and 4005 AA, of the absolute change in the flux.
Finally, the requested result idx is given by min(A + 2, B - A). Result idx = -2.0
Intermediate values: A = 2.03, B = 0.04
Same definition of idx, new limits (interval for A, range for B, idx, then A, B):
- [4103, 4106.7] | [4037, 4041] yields -2.7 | 2.78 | 0.09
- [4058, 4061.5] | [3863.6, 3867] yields -1.8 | 1.90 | 0.05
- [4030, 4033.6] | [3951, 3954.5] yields -1.9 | 1.97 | 0.07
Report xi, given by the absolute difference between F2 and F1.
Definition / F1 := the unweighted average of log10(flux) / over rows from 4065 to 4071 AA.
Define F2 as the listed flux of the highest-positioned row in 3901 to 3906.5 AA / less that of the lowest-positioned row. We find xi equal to 0.15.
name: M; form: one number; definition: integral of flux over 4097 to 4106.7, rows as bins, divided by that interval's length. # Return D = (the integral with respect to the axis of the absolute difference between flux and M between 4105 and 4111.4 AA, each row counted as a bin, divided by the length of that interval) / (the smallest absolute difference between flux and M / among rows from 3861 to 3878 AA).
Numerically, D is 0.3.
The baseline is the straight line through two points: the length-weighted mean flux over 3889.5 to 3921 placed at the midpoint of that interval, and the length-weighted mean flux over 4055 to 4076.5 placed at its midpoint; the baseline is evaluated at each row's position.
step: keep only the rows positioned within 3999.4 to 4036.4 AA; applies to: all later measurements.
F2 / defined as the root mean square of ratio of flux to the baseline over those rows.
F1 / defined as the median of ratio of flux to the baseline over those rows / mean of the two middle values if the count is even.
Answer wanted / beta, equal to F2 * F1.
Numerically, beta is 1.00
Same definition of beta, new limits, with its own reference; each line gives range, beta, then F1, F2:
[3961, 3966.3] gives 0.86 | 0.92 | 0.93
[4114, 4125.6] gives 2.11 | 1.45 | 1.45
